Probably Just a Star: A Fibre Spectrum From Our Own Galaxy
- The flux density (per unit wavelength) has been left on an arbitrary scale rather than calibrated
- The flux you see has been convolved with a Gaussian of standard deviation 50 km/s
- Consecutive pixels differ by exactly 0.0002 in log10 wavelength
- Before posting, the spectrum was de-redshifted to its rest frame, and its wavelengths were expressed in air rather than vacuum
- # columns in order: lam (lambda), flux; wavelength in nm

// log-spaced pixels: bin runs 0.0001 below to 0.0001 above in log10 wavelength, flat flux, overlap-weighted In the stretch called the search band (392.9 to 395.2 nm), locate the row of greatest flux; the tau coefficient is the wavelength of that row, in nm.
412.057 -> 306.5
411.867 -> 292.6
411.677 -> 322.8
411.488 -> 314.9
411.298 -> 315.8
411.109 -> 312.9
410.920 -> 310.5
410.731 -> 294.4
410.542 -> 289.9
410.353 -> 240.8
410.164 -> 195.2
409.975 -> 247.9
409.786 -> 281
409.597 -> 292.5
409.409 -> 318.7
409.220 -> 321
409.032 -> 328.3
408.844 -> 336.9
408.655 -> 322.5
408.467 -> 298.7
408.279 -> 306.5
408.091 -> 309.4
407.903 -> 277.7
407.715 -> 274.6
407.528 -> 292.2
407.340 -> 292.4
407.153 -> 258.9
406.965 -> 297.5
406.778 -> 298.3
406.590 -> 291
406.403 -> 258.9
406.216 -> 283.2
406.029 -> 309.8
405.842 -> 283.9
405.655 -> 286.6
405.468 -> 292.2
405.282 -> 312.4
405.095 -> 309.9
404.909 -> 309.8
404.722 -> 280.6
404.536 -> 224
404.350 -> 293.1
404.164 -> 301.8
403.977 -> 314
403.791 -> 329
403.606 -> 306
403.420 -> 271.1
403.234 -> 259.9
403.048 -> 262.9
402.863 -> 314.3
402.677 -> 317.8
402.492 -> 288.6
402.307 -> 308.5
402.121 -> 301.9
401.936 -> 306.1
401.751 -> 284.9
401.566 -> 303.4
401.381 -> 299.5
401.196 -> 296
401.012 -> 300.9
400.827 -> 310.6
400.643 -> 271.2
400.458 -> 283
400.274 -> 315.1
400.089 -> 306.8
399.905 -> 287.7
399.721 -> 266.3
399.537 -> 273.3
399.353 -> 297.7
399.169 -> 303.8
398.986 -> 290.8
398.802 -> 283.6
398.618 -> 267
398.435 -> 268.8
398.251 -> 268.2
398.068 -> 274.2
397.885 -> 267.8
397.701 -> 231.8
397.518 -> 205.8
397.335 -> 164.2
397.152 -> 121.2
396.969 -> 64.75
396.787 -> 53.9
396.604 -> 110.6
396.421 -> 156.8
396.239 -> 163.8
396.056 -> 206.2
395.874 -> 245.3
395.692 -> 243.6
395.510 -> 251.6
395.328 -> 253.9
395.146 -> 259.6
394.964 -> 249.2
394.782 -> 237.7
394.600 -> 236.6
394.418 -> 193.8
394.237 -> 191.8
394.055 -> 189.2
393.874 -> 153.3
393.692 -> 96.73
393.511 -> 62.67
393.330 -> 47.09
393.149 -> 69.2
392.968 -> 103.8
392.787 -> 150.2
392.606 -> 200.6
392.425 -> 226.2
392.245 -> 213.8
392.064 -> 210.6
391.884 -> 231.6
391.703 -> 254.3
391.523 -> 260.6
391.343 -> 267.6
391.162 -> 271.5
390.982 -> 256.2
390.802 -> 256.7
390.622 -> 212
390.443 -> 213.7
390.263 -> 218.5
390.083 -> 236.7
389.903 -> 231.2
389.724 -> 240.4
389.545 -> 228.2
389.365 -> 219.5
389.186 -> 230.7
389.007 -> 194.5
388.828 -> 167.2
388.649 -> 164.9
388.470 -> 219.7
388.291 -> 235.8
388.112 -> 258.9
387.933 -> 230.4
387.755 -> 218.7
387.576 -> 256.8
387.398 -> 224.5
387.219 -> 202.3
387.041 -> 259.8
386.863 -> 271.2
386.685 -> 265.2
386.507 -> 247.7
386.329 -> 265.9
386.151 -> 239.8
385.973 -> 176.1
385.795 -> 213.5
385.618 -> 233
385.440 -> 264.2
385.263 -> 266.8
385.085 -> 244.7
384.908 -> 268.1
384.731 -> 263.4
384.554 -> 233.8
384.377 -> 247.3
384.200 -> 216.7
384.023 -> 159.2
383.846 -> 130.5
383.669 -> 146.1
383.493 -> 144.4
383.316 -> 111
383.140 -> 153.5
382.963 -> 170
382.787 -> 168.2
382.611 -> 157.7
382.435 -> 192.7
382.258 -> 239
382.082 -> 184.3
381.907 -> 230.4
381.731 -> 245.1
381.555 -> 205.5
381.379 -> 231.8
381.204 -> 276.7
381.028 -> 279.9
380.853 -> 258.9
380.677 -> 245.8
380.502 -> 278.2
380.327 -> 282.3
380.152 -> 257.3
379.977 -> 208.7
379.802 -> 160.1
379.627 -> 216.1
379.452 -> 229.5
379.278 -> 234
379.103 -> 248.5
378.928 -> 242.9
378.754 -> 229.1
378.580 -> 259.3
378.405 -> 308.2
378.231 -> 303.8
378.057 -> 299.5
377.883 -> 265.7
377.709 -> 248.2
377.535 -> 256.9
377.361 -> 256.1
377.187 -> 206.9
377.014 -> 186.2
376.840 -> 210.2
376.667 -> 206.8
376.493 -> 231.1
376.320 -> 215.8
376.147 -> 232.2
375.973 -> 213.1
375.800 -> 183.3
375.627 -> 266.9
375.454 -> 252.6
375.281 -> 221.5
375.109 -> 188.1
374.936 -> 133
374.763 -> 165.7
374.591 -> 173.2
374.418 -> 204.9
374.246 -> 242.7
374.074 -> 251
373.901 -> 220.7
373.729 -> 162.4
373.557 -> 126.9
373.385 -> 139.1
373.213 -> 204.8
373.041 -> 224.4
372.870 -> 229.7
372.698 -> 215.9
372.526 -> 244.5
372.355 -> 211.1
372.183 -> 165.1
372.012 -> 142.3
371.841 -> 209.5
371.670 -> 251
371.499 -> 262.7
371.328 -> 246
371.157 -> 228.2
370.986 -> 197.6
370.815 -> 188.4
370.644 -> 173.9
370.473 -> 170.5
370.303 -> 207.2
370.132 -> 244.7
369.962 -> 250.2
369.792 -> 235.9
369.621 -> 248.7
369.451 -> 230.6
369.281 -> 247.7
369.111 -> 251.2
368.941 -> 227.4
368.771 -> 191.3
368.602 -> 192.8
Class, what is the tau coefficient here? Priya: 395.146 nm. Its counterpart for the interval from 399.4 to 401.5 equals 400.274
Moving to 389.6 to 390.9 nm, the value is 390.802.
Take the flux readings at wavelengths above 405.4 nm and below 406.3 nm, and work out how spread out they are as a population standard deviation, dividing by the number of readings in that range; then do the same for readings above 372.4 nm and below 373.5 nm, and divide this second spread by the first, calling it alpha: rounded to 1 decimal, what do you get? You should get 3.4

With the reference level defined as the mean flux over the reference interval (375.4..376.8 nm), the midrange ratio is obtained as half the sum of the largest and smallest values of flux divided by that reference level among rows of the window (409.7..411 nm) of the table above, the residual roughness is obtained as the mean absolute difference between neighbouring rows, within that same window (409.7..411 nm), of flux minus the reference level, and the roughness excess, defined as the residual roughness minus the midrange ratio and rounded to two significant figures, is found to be 32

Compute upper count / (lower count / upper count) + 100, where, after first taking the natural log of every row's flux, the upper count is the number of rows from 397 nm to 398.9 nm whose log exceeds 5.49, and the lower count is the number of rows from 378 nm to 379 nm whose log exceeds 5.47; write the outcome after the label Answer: 107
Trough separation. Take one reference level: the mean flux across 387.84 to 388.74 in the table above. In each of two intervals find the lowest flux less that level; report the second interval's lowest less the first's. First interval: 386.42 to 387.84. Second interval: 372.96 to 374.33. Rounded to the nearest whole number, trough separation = -75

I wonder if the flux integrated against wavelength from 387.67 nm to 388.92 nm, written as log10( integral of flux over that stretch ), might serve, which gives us 2.43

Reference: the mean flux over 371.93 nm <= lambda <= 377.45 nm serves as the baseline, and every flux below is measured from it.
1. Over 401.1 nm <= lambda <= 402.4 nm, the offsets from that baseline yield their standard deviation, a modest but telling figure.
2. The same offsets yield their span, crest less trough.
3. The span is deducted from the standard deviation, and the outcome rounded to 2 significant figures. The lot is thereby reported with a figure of -16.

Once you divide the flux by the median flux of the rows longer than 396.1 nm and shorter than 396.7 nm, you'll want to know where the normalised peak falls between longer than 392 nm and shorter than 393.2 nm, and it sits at 392.425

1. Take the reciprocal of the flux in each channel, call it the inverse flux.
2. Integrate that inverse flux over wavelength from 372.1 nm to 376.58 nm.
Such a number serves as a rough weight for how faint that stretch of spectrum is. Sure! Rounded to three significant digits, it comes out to 0.0228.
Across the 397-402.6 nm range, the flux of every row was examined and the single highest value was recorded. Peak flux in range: 315.1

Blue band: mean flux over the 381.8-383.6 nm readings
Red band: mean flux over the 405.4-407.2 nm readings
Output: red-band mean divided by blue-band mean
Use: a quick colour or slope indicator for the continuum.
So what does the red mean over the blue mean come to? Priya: 1.63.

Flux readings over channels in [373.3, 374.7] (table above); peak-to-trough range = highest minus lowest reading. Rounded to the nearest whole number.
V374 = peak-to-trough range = 124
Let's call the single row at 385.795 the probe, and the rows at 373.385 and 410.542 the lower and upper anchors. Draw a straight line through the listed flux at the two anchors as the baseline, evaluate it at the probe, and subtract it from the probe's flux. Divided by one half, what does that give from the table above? 48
